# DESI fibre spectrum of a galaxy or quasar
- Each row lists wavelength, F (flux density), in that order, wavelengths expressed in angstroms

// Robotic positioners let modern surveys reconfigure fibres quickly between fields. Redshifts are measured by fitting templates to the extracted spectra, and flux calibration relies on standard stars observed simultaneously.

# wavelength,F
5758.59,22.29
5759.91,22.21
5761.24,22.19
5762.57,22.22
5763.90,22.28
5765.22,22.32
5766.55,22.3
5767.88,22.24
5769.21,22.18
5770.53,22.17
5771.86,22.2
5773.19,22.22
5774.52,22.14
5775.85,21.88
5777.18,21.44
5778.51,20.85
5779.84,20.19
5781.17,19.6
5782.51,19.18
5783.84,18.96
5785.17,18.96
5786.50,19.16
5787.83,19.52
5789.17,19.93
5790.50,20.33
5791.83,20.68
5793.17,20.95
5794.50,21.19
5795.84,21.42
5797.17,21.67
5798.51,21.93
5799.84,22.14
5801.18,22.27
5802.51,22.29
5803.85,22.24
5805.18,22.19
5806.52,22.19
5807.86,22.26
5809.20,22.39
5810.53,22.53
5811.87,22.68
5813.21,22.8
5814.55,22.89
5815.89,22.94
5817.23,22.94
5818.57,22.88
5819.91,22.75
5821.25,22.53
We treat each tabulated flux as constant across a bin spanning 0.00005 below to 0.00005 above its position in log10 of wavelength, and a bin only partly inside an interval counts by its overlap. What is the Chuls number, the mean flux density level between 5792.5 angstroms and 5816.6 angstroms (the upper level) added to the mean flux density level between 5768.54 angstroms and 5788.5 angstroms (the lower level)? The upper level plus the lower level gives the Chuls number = 42.9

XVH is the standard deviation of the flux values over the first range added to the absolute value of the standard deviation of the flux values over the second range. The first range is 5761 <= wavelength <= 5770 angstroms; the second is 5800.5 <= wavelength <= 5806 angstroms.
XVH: 0.1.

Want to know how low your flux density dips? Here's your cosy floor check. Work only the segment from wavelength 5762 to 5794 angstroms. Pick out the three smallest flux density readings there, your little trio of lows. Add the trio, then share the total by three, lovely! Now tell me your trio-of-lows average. 19.0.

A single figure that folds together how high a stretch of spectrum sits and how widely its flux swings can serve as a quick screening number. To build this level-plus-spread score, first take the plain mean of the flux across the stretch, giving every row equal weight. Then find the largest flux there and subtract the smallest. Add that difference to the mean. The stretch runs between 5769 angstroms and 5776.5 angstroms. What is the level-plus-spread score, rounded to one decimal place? 22.5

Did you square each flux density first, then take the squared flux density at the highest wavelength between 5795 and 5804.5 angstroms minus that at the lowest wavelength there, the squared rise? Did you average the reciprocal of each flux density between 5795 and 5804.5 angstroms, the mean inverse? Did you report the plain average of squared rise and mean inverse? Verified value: 18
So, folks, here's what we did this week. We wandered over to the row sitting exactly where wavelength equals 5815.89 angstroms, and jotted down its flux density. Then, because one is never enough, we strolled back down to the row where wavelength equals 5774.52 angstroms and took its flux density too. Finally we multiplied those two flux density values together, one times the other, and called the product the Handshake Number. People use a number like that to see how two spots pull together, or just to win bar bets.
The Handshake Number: 508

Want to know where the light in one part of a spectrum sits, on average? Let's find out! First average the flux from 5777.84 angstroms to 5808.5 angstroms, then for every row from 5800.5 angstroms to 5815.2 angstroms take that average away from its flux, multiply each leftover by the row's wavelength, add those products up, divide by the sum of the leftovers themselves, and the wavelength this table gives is 5808.4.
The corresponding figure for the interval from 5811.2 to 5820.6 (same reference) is 5815.9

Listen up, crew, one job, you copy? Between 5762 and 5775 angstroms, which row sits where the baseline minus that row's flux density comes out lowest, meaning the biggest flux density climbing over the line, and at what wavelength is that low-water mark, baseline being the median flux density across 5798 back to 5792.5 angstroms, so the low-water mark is 5765.22 angstroms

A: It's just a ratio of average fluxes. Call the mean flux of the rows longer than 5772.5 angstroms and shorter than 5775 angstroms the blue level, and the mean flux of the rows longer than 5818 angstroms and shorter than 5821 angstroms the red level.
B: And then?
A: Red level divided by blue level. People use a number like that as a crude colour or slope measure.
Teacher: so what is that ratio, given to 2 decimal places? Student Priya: 1.03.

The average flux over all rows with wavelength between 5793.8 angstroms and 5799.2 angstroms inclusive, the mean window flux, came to 21.6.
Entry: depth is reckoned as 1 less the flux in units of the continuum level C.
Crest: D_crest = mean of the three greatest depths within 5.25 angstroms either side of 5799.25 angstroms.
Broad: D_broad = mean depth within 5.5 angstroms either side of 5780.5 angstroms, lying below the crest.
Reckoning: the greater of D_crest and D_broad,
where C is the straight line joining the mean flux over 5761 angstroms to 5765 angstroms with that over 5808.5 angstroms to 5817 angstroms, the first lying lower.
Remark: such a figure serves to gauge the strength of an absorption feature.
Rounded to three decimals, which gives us 0.101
